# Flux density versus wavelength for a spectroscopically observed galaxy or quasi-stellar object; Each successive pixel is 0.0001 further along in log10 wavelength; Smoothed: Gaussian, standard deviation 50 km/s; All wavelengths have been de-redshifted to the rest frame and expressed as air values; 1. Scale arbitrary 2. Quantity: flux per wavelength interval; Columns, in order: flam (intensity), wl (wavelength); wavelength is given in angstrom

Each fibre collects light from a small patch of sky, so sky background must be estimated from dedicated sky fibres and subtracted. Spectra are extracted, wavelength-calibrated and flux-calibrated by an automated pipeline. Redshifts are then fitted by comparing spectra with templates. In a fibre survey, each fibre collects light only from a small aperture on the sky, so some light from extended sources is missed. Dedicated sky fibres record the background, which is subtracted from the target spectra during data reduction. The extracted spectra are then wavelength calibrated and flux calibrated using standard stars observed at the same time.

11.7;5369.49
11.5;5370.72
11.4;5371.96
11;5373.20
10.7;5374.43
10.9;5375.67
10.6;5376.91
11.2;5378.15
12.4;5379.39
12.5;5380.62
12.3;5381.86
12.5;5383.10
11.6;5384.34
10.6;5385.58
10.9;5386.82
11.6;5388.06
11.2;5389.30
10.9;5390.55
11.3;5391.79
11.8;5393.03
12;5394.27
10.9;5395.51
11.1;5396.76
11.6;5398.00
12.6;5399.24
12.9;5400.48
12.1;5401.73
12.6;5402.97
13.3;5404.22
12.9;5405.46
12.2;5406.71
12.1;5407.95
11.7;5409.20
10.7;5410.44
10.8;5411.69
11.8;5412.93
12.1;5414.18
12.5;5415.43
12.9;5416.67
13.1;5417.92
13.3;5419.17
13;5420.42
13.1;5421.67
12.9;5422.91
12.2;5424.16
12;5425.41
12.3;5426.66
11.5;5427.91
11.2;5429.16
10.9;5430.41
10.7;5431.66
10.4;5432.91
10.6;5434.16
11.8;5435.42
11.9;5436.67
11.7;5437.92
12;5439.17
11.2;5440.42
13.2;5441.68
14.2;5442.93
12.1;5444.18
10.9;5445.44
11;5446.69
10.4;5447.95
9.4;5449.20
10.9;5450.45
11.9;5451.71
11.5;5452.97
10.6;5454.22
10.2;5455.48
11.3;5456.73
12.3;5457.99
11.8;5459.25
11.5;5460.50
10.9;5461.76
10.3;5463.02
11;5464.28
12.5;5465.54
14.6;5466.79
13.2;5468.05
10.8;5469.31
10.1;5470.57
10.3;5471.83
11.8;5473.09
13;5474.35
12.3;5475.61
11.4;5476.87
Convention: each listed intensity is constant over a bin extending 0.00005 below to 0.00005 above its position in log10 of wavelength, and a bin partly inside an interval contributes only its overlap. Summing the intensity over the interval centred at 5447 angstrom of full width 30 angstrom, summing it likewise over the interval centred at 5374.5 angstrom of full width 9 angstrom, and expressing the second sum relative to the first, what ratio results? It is 0.28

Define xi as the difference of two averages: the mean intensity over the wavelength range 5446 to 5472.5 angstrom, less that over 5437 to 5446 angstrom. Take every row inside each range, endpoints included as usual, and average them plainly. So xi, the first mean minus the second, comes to -0.92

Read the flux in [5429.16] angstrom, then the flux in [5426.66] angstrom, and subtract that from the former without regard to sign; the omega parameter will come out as 1.10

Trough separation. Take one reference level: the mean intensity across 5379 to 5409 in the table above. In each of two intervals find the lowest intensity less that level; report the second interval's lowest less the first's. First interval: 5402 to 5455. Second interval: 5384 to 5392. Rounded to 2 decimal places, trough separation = 1.20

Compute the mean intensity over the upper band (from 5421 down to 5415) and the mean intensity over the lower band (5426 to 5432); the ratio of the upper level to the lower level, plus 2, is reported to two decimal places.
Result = 3.14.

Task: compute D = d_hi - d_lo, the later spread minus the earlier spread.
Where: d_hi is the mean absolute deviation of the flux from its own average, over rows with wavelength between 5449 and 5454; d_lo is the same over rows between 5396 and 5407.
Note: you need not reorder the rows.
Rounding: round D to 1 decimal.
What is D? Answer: 0.2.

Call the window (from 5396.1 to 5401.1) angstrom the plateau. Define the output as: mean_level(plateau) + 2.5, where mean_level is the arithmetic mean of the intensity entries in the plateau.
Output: 14.5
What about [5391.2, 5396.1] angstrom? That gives 14.0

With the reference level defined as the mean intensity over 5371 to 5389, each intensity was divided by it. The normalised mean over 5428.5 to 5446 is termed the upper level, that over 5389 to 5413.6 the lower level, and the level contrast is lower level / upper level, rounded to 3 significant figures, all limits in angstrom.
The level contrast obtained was 1.02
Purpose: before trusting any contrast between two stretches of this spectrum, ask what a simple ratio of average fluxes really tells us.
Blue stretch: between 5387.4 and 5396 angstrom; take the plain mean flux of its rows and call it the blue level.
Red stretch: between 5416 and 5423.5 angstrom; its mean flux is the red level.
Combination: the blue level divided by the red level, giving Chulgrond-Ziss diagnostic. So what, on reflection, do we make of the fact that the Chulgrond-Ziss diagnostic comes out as 0.87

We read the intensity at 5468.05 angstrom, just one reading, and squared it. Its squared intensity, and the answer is 174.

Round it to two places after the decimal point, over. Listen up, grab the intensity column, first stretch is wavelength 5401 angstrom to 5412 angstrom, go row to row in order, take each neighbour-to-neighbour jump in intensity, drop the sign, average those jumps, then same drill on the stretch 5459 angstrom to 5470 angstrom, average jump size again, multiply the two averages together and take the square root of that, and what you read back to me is 0.76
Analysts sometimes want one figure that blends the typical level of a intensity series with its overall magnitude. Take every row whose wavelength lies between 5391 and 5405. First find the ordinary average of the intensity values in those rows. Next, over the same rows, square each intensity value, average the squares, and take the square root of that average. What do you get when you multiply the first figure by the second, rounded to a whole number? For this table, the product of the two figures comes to 145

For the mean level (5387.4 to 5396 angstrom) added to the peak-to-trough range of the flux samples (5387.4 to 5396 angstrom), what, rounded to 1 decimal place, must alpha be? 12.5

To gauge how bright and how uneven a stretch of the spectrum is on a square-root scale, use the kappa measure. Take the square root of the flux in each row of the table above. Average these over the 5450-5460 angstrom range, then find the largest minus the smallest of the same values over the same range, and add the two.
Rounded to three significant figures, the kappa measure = 3.68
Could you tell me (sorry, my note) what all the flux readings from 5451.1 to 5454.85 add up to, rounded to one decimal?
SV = 34.0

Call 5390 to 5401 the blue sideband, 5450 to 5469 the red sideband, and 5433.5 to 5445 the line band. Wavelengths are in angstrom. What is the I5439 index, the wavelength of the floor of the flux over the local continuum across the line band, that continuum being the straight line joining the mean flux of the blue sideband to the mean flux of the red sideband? 5434.16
